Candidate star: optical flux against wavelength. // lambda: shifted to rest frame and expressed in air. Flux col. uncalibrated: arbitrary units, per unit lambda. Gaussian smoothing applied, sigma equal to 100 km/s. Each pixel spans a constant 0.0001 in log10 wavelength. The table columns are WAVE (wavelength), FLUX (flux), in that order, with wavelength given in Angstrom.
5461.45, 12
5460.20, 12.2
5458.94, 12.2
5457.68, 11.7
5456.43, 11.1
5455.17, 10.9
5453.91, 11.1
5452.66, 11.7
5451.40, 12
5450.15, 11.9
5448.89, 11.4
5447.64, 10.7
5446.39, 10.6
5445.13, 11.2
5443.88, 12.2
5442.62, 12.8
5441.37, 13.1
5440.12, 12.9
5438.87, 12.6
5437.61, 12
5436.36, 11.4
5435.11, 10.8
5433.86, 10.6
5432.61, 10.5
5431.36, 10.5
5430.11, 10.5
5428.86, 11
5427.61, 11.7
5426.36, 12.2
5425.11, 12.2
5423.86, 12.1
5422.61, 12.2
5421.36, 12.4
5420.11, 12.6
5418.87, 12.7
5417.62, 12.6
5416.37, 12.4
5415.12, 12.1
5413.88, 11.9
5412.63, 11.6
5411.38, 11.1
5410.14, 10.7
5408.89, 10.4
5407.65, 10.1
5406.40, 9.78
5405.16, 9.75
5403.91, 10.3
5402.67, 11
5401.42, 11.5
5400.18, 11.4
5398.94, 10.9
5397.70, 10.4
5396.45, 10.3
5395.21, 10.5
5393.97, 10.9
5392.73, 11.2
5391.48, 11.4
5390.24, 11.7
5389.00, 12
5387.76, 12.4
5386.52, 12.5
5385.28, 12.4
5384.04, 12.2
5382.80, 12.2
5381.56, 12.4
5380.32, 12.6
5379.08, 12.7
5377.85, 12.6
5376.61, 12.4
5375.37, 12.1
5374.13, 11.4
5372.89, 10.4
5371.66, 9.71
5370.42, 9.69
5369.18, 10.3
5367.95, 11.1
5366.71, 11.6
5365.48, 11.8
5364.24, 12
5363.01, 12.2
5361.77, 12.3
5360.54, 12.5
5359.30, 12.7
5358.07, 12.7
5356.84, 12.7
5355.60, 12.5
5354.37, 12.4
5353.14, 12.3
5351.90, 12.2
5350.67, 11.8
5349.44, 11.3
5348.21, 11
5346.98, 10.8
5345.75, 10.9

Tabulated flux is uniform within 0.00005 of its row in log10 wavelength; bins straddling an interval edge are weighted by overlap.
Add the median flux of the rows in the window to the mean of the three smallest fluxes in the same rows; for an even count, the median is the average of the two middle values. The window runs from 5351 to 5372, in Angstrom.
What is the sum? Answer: 22.1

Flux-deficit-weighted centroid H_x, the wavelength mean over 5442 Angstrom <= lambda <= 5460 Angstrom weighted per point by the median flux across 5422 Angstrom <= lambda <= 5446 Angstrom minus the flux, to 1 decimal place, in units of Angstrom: 5451.7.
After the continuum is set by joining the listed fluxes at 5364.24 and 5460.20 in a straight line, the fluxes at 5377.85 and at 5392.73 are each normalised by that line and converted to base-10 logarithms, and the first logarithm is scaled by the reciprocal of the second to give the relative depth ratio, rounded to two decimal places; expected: -0.63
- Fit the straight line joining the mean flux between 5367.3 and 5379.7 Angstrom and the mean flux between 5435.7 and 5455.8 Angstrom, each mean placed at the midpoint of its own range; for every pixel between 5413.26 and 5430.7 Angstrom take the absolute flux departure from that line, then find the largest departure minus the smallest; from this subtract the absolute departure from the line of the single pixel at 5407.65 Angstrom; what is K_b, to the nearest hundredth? -0.29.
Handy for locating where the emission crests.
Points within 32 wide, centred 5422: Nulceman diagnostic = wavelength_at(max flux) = 5418.87 Angstrom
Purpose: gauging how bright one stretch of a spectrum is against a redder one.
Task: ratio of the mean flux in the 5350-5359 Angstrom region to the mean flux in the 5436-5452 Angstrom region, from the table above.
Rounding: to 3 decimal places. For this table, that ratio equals 1.039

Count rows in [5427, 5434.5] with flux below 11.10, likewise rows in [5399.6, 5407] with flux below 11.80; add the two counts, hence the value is 11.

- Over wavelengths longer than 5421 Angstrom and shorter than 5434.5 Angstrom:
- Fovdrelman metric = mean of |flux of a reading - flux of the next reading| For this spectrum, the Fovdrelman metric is 0.22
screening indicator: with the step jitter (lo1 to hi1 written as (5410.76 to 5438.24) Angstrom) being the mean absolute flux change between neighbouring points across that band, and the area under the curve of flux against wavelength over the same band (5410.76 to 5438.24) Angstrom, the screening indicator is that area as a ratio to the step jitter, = 1226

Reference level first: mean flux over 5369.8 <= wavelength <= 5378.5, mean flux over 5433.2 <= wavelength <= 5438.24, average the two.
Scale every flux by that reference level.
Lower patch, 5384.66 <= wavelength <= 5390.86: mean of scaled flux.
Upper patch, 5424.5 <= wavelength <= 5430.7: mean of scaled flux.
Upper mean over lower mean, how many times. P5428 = 0.94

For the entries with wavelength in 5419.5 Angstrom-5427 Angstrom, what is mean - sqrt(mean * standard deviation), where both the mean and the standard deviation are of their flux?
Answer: 10.8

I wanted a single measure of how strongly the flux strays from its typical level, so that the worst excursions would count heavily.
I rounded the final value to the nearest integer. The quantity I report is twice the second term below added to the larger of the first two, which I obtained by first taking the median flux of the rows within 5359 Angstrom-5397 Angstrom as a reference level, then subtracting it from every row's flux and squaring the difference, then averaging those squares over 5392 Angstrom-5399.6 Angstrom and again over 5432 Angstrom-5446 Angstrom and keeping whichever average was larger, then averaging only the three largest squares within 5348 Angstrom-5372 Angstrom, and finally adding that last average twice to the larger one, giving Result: 11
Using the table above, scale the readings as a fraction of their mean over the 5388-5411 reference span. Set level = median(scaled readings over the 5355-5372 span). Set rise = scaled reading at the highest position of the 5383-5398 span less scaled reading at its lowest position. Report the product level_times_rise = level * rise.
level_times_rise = -0.19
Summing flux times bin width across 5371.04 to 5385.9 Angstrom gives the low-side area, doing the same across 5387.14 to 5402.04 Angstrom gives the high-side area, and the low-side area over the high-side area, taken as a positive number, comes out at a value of 1.06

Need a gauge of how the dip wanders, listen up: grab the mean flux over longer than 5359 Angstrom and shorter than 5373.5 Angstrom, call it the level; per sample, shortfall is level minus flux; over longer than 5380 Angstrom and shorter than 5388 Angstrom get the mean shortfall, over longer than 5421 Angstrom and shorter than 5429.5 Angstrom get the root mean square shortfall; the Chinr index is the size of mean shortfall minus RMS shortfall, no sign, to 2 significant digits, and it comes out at 1.8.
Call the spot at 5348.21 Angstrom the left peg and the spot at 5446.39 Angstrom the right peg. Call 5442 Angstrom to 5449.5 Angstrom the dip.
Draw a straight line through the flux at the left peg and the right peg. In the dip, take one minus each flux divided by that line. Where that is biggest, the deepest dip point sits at 5446.39 Angstrom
